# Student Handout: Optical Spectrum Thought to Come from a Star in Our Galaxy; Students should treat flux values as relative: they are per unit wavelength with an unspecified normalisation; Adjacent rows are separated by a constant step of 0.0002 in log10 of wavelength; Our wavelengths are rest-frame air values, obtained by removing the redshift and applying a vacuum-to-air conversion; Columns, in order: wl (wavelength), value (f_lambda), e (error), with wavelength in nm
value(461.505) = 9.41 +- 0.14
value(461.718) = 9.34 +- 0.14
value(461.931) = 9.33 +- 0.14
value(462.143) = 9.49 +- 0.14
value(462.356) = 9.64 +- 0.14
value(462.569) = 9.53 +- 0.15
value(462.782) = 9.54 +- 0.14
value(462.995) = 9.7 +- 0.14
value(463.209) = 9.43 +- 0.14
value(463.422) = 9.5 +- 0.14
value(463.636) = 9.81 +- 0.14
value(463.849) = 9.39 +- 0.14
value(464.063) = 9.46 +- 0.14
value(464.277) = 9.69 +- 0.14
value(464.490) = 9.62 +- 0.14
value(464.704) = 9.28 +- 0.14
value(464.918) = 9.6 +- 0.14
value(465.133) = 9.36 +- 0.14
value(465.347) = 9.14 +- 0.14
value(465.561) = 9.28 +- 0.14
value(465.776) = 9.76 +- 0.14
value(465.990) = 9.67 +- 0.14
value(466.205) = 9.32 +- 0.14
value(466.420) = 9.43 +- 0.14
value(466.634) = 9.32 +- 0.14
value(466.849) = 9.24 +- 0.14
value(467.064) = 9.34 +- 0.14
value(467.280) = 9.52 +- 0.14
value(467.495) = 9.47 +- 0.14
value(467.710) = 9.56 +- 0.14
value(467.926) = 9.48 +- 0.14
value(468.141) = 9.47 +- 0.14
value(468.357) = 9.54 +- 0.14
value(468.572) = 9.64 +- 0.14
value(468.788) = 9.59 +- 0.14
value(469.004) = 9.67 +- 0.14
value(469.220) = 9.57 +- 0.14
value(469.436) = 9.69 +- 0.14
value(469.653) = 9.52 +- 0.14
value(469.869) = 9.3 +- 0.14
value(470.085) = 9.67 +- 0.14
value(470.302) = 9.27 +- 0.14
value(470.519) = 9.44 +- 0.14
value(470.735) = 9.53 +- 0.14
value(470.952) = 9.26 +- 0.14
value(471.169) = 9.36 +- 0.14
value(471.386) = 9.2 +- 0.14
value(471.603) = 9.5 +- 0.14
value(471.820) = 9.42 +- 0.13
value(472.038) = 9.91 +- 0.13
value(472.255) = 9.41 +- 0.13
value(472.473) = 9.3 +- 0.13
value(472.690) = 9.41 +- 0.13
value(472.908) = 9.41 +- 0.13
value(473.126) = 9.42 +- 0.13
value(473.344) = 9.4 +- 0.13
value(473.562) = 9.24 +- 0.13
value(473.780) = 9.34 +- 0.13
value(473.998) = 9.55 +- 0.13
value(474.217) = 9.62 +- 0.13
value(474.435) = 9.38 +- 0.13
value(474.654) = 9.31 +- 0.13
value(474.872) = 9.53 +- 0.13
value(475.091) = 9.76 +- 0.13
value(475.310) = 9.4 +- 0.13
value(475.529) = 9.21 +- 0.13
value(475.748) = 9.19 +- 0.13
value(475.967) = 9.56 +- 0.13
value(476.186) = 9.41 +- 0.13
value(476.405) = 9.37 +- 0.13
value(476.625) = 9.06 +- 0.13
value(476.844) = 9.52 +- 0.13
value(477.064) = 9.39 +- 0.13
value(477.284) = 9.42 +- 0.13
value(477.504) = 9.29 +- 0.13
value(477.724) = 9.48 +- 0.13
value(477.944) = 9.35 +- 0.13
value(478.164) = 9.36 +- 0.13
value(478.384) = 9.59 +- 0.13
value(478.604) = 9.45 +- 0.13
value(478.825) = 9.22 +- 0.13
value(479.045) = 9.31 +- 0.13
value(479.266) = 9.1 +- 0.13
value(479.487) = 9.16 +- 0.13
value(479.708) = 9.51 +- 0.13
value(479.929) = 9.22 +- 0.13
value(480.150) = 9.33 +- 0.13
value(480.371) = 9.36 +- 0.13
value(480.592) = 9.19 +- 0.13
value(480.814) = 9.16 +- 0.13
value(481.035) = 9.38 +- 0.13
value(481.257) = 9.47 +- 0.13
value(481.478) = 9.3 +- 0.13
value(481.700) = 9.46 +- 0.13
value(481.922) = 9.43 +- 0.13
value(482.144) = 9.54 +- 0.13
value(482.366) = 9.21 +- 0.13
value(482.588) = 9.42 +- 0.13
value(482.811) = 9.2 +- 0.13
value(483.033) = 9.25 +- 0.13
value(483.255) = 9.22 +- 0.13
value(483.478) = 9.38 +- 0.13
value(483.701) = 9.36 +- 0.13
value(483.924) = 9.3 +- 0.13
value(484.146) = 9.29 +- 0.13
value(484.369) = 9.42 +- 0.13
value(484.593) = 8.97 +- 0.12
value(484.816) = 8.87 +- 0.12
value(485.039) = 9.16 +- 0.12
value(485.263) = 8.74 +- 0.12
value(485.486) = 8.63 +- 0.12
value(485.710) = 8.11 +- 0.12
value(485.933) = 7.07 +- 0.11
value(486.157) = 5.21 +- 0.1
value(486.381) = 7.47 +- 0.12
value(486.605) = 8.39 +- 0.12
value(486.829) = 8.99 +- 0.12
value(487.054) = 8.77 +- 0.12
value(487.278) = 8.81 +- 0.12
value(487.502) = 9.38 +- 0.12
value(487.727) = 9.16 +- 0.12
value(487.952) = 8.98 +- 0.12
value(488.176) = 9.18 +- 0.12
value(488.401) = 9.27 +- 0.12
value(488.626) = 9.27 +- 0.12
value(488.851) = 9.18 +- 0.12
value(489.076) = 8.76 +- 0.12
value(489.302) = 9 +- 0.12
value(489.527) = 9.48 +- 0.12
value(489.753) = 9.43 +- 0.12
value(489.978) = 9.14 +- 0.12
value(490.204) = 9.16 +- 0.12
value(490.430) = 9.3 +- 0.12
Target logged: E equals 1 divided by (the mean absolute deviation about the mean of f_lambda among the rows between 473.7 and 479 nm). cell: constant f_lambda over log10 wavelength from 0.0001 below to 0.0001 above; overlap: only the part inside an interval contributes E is 8.5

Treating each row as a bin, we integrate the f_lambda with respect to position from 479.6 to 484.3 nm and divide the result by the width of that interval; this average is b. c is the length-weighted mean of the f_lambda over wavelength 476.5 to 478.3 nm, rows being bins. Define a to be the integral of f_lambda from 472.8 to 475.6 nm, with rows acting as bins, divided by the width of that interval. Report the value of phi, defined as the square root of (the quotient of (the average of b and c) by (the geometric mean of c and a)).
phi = 1.00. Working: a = 9.43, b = 9.33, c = 9.36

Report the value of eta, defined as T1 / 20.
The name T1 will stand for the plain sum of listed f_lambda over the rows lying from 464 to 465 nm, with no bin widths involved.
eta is 2.38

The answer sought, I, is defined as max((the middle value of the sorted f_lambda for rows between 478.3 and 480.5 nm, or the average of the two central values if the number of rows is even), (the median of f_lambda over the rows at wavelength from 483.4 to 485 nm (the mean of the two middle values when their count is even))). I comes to 9.32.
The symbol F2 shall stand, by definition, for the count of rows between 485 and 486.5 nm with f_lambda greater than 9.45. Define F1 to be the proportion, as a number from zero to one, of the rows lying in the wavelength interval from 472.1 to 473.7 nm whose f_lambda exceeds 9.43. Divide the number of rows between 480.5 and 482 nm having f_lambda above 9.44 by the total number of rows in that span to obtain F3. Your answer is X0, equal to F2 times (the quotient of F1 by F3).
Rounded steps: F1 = 0.0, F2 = 0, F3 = 0.3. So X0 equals 0.0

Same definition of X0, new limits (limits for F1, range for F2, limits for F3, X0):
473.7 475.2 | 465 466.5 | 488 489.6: 8.0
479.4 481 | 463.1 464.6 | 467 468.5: 0.8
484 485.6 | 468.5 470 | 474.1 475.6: 0.0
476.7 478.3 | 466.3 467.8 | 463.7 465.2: 1.5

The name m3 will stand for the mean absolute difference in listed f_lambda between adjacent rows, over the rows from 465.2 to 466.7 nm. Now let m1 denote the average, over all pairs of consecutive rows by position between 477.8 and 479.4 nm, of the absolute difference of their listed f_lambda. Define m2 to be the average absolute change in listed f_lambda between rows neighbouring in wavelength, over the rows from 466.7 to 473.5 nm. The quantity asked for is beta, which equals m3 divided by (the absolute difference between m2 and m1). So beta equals 128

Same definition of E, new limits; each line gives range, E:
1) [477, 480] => 9.0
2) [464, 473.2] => 7.5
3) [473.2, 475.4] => 7.7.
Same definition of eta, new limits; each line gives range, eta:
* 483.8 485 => 2.29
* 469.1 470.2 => 2.39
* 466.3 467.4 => 2.34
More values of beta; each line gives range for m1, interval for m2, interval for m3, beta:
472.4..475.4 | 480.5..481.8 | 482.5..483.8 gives 22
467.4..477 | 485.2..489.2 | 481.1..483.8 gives 0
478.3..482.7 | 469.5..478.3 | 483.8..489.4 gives 18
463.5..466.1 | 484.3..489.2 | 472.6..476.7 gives 1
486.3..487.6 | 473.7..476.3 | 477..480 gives 1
